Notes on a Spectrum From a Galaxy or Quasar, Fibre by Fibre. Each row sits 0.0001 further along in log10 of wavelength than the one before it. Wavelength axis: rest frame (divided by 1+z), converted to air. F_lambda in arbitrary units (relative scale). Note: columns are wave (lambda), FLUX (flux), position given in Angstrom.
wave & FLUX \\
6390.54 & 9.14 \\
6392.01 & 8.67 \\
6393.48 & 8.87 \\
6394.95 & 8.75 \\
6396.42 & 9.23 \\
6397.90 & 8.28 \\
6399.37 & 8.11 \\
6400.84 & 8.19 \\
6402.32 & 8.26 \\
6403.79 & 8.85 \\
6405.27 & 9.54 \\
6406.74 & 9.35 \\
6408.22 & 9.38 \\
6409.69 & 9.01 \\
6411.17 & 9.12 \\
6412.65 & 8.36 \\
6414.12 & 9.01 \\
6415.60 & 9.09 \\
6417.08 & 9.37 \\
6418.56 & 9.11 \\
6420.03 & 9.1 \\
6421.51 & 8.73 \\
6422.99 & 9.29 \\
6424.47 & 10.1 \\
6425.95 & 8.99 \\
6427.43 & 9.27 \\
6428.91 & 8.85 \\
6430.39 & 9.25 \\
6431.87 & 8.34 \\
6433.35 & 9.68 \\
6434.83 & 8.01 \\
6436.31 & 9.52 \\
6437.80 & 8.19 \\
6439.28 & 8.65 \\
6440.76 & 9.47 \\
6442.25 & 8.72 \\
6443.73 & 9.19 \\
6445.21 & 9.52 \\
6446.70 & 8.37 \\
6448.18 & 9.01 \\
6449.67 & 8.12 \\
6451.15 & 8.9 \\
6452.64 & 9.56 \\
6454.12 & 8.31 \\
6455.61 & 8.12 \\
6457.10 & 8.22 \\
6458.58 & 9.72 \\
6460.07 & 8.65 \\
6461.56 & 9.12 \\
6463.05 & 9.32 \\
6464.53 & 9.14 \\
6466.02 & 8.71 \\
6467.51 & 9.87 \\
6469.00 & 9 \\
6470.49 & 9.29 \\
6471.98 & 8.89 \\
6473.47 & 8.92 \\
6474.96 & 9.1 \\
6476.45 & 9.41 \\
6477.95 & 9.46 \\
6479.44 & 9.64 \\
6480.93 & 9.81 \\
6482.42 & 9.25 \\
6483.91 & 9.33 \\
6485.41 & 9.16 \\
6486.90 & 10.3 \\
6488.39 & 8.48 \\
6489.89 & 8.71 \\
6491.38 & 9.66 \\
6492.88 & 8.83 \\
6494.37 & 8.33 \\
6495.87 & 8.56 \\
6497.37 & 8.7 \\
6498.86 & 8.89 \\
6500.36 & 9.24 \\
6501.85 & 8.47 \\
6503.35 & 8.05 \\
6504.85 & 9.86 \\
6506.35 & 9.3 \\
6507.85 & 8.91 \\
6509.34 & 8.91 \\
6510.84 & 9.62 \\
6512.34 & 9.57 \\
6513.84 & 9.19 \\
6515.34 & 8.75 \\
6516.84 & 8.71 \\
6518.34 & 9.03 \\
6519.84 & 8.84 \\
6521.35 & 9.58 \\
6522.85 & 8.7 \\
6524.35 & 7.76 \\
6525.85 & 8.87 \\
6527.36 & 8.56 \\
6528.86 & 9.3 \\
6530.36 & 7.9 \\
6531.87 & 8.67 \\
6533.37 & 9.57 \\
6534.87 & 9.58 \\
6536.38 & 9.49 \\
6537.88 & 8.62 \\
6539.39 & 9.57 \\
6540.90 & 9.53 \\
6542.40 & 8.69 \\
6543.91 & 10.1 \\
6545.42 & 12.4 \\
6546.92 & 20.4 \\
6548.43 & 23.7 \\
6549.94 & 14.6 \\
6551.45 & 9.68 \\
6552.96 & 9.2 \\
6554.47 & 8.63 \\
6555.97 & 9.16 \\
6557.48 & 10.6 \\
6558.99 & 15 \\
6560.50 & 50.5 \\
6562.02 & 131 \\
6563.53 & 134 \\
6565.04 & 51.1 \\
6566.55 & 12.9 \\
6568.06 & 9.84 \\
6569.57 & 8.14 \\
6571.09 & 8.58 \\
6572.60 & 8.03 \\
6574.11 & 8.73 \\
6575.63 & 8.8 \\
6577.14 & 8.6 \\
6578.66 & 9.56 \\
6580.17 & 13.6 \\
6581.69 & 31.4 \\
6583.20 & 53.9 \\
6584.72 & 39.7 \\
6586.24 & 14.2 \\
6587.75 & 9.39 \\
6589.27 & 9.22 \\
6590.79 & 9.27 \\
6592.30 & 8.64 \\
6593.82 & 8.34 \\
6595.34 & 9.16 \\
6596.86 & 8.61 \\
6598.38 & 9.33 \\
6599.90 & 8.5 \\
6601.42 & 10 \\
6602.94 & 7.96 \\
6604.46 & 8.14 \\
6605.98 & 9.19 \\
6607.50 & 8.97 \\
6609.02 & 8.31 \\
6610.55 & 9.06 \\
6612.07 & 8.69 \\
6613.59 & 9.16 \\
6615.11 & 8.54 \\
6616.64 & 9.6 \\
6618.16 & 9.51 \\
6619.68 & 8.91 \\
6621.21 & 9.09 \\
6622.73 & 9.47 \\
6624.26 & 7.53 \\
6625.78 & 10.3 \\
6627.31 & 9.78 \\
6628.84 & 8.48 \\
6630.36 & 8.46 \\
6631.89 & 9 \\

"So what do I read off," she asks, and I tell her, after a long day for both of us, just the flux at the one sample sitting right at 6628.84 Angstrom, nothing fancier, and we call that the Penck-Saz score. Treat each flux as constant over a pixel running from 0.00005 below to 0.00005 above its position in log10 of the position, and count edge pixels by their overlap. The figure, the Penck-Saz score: 8.48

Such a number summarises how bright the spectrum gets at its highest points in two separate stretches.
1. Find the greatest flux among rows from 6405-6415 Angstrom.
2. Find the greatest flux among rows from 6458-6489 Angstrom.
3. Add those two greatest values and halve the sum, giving 10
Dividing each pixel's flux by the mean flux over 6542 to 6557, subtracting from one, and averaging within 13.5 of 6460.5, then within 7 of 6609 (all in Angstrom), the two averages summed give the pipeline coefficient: 0.61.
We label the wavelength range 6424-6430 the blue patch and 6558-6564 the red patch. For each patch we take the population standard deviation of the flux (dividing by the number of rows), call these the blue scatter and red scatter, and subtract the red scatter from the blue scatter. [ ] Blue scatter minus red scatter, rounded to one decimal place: -51.0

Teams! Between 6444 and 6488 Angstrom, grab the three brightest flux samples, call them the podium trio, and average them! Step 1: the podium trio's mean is 10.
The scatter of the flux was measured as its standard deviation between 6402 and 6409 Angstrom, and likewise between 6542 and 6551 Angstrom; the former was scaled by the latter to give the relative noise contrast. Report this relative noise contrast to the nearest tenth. 0.1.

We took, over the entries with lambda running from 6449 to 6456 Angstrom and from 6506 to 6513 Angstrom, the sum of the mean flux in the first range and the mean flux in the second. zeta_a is 17.9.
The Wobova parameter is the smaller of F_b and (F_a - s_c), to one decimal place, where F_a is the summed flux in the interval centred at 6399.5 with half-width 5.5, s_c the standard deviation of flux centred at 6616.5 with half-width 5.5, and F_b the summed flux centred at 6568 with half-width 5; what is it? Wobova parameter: 59.3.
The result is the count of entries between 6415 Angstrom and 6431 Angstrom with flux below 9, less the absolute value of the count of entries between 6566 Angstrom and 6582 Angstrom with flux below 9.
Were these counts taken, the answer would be -3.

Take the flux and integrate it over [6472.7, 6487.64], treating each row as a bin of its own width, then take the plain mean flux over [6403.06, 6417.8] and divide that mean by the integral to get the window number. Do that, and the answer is 0.065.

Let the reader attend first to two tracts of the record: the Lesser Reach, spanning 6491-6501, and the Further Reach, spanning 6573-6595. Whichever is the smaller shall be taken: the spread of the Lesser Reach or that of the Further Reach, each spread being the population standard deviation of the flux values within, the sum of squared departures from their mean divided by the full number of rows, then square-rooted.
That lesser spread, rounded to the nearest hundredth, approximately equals 0.41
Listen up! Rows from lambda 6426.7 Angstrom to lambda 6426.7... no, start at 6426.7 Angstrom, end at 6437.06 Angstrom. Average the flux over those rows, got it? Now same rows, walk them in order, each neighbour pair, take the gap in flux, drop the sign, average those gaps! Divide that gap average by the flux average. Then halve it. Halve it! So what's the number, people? 0.058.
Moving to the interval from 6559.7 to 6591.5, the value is 0.251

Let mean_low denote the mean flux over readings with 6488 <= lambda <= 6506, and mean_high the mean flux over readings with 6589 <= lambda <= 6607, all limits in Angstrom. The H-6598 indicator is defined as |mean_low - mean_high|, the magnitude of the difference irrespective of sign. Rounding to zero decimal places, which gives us 0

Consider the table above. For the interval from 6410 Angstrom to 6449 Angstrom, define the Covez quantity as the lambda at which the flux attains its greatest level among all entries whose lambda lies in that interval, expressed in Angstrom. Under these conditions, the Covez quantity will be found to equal 6424.47 Angstrom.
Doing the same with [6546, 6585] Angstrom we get 6563.53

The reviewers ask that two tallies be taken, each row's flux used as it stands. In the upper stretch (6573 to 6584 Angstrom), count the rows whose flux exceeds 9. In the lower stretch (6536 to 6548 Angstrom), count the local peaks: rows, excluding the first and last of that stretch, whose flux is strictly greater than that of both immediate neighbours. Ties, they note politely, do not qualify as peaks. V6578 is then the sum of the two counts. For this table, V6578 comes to 5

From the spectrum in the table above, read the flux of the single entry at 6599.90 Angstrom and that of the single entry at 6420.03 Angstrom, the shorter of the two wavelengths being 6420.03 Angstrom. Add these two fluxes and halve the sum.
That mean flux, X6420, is 8.80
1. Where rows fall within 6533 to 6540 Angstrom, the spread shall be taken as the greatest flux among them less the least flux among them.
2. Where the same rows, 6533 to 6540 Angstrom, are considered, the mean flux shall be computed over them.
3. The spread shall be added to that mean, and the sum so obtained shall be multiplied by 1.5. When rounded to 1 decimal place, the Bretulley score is 15.5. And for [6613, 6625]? 16.6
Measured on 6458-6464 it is 15.4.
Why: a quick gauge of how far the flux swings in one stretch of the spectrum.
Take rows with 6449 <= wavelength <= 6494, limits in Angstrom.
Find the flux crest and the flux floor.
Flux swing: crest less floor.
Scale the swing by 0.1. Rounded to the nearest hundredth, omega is 0.22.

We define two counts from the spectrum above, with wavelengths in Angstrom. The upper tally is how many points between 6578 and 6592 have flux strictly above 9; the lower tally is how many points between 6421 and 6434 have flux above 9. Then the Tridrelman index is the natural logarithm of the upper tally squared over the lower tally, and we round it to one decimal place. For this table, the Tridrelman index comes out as 2.8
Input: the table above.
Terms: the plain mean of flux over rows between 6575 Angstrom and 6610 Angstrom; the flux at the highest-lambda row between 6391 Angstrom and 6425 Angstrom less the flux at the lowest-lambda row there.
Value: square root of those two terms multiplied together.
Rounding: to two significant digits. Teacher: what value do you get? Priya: 4.4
